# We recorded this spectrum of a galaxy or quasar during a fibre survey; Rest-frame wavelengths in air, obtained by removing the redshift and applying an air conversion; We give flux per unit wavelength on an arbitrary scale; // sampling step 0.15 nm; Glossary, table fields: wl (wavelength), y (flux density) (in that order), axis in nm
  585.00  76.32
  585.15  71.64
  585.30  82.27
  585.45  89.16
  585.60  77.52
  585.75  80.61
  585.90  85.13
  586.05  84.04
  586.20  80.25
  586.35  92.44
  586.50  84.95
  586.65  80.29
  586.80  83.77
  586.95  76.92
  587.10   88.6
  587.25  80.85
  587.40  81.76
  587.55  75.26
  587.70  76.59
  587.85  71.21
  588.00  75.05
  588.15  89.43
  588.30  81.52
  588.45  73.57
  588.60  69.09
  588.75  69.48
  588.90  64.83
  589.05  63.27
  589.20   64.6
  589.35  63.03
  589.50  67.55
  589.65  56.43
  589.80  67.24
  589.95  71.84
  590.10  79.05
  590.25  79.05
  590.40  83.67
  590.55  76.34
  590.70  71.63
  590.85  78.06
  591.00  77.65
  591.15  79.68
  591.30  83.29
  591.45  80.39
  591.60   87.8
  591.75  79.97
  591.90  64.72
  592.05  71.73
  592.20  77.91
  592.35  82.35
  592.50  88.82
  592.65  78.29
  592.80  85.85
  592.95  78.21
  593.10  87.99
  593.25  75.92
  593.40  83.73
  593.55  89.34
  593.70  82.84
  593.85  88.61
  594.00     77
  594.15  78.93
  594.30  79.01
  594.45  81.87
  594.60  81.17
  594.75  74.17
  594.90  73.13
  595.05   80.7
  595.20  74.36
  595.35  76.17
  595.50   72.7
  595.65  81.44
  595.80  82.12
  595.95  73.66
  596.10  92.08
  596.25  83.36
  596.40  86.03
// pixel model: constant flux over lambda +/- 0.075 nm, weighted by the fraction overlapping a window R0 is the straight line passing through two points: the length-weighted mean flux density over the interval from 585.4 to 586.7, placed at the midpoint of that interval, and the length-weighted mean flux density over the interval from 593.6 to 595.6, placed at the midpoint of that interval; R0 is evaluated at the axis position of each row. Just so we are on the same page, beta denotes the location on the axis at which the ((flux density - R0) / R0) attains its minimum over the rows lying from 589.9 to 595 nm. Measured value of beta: 591.90 nm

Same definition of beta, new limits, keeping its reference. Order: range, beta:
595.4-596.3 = 595.50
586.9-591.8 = 589.65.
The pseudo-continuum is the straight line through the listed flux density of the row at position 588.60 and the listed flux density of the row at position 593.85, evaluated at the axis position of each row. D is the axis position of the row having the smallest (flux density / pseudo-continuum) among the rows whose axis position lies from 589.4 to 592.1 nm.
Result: 589.65 nm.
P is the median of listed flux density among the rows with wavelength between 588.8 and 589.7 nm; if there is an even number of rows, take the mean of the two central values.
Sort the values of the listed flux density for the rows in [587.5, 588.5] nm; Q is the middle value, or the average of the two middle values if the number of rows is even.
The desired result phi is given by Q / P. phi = 1.18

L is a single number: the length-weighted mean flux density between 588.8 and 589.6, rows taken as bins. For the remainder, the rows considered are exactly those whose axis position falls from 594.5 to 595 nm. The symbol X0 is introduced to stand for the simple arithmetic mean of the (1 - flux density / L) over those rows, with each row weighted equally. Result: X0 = -0.18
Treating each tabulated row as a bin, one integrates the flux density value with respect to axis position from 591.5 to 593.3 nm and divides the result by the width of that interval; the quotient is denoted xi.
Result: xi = 80.0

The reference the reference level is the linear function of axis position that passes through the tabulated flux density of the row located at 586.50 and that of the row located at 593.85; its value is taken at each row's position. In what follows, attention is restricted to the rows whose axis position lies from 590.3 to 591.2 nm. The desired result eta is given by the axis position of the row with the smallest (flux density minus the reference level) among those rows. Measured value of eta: 590.70 nm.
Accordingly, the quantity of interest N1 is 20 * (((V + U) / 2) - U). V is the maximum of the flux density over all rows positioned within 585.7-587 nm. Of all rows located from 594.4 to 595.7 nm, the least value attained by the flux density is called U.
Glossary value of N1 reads 197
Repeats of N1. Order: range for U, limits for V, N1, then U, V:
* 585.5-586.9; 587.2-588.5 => 119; 77.52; 89.43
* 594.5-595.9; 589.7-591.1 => 110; 72.7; 83.67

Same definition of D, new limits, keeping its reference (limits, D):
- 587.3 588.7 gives 588.60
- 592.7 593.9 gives 593.25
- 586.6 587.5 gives 586.95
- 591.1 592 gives 591.90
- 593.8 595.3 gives 594.90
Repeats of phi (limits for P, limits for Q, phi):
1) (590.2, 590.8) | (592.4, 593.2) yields 1.10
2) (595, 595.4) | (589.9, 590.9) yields 1.02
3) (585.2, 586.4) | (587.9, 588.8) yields 0.89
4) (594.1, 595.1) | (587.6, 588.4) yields 0.97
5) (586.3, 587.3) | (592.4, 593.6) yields 1.01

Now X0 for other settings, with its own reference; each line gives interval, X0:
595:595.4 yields -0.19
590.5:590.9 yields -0.17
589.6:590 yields -0.01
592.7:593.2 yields -0.30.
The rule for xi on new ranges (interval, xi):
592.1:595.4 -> 80.7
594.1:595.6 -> 77.3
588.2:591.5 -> 72.9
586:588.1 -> 80.9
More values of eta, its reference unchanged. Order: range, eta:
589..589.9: 589.65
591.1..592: 591.90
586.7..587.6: 587.55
